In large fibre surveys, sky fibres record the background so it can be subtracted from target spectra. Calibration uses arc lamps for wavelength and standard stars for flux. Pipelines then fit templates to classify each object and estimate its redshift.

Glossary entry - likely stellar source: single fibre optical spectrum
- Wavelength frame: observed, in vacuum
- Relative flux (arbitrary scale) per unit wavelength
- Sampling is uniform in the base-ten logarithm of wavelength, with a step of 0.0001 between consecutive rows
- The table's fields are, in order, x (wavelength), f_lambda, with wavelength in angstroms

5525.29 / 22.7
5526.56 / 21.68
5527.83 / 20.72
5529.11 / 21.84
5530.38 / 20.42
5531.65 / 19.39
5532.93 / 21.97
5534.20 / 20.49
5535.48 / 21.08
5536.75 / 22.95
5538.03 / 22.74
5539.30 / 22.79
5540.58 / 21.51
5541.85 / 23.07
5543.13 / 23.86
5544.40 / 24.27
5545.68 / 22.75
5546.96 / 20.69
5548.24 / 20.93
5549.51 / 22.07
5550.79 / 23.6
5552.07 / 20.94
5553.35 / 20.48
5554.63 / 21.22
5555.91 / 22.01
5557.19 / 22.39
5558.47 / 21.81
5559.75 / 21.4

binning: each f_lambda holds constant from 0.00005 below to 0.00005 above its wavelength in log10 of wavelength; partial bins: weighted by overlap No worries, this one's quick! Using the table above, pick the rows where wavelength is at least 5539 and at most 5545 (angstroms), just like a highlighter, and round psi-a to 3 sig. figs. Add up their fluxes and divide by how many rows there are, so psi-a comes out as 23.1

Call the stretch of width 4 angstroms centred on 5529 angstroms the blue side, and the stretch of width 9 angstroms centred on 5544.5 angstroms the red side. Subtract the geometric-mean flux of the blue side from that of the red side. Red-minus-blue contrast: 1.4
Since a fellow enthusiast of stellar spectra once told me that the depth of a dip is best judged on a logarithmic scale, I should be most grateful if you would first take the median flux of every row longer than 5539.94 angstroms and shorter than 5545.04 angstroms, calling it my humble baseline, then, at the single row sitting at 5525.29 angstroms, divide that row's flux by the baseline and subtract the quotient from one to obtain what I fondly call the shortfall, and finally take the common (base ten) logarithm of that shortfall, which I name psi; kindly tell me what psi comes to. -1.49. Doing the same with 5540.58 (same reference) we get -1.08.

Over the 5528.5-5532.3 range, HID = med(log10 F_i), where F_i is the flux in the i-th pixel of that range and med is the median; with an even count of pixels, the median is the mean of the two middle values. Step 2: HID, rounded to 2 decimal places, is 1.31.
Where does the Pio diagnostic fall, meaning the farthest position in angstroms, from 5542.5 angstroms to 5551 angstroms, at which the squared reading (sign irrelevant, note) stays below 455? 5548.24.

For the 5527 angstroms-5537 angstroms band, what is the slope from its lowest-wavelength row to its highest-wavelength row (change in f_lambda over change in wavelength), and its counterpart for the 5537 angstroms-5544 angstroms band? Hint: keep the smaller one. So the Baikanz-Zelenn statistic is 0.22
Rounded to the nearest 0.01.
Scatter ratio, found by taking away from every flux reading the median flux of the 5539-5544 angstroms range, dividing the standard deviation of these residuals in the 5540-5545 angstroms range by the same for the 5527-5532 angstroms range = 1.21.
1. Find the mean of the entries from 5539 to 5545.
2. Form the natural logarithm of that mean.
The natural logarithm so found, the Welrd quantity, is 3.14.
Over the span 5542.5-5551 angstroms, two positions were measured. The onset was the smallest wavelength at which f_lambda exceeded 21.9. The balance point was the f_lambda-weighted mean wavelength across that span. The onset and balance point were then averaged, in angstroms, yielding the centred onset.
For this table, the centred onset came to 5545.0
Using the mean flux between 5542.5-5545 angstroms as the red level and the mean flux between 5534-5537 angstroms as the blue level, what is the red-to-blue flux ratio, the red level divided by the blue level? 1.12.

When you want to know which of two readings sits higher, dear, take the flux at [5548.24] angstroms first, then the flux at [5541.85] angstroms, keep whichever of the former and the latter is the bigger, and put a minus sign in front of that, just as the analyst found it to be -23.1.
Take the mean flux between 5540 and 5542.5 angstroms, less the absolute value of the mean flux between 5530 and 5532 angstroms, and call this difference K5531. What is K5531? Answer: 2.4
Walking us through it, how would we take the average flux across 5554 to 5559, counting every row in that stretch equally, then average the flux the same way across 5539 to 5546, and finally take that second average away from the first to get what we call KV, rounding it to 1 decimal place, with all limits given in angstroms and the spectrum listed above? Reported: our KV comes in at -1.2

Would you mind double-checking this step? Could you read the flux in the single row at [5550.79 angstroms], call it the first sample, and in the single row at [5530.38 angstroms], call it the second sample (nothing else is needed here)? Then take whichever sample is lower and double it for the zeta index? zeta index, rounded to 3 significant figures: 40.8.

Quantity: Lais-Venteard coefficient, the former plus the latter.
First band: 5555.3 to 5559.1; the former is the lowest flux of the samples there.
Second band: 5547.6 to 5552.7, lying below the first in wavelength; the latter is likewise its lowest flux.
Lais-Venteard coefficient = 42.7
